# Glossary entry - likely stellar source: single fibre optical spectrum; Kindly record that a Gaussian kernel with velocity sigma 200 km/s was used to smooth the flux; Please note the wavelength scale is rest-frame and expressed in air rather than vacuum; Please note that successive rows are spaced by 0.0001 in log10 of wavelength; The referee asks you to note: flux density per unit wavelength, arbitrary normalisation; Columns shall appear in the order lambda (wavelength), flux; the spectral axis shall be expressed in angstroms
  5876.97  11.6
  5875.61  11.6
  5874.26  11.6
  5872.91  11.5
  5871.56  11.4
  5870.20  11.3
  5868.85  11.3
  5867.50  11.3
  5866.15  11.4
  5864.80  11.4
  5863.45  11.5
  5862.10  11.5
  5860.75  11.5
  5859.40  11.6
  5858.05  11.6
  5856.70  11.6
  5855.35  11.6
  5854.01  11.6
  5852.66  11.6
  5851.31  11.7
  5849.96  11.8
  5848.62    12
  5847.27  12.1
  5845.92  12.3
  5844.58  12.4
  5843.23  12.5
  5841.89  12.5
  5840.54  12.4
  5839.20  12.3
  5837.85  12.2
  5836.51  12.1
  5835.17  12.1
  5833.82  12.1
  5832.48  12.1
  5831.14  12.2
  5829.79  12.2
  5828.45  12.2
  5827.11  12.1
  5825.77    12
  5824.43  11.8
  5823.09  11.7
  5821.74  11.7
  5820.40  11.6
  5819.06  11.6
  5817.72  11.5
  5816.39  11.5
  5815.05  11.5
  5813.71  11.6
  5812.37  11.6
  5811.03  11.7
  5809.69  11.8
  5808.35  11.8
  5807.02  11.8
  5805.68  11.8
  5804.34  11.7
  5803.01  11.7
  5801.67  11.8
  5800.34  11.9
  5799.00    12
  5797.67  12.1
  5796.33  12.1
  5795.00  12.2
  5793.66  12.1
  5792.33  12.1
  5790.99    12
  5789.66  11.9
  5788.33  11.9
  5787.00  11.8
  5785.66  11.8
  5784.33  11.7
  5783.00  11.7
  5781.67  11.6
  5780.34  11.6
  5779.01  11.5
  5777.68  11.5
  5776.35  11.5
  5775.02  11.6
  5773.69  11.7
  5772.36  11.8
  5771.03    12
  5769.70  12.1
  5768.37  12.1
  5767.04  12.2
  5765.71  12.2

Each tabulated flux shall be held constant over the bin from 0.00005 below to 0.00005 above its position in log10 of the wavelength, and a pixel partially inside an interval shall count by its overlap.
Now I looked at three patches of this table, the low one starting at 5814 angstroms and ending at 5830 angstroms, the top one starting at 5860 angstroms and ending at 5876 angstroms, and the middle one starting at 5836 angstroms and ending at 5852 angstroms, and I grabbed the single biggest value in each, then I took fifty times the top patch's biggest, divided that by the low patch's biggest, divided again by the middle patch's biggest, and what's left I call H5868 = 3.80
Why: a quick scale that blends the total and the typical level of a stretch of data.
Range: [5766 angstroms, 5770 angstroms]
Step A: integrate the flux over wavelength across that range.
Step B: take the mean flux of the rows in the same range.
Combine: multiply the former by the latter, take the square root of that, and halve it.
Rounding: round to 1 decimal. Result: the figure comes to 12.1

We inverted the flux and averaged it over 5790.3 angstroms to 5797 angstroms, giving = 0.0826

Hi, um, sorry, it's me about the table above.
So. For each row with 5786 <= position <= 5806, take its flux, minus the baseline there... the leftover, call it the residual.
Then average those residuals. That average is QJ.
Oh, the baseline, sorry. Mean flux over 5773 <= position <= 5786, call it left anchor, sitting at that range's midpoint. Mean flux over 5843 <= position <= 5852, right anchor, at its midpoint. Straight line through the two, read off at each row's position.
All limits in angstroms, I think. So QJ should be 0.20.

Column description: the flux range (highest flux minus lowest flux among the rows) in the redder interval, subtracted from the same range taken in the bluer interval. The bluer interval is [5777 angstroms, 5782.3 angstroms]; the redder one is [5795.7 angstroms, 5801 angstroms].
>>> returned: -0.10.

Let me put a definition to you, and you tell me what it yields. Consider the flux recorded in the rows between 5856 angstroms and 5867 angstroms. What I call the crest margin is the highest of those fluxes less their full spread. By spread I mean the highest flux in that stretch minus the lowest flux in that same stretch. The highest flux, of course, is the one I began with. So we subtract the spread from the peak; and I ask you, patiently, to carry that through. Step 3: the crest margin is 11.4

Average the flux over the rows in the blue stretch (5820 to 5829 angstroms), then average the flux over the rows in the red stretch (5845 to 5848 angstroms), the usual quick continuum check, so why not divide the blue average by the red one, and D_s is 0.97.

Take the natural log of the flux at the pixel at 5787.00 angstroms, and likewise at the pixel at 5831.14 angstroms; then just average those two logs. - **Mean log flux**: 2.48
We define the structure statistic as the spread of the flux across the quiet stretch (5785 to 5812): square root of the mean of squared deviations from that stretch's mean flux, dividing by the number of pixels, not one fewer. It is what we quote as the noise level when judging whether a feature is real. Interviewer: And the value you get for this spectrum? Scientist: 0.15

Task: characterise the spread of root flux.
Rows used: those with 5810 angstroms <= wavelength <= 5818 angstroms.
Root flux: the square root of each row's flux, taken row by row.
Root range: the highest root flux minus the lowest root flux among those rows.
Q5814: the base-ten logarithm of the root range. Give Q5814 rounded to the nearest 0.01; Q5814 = -1.53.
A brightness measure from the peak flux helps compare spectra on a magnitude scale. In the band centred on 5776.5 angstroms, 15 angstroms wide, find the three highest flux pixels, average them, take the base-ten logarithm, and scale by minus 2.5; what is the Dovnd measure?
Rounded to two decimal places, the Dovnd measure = -2.69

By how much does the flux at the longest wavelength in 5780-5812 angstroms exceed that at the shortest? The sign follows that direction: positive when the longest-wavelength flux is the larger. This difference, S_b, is 0.1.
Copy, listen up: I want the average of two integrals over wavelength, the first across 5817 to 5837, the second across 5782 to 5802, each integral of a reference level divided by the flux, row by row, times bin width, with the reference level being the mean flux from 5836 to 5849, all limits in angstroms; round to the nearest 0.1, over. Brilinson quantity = 20.6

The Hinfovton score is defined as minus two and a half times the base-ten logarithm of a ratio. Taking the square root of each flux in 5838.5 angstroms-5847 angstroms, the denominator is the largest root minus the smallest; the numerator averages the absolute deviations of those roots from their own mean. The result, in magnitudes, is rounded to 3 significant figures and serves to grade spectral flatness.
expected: 1.19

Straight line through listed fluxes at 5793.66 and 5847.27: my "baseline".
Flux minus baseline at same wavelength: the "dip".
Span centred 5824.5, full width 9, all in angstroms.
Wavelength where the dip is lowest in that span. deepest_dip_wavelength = 5820.40 angstroms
